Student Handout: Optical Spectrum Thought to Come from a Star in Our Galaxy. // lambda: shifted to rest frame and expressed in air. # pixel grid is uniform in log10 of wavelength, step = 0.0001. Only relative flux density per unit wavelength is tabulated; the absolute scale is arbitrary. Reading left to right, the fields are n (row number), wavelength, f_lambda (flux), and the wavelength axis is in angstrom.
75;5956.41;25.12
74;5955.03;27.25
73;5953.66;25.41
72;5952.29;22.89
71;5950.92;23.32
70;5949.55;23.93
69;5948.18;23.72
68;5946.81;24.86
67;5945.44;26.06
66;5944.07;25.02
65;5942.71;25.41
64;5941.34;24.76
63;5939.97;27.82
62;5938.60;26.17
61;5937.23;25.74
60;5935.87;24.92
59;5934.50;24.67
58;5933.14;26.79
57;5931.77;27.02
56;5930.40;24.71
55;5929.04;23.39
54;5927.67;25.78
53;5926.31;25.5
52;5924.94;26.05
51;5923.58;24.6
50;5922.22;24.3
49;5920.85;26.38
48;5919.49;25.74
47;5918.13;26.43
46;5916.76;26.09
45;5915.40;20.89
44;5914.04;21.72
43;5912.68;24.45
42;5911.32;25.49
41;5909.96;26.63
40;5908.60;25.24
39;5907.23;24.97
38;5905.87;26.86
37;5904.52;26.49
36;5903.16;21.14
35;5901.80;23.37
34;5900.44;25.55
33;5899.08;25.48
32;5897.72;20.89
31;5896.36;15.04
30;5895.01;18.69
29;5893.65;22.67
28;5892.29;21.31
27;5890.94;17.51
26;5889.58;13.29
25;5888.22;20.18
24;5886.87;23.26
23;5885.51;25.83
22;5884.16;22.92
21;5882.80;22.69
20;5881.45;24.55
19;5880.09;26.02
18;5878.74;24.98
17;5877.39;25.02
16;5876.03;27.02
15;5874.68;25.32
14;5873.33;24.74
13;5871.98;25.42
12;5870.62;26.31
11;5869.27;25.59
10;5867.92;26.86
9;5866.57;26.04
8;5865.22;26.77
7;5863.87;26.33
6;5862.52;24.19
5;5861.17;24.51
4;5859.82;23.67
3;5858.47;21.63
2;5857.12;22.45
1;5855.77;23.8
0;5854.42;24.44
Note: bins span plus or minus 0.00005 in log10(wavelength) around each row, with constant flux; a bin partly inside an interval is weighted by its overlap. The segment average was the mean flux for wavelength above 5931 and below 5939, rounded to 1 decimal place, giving 25.9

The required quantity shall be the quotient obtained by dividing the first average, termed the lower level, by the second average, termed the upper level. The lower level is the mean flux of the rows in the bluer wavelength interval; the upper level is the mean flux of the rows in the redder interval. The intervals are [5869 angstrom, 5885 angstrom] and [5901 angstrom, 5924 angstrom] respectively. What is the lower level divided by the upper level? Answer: 1.01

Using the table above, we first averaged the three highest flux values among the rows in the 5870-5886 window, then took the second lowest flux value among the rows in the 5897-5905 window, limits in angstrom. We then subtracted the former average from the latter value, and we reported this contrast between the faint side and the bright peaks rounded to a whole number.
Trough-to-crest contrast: -5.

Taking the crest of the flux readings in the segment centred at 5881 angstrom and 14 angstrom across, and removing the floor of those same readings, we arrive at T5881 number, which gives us 4.3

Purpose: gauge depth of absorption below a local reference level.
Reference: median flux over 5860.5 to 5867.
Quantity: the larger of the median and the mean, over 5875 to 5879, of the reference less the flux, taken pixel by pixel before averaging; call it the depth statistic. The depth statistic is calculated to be 1.0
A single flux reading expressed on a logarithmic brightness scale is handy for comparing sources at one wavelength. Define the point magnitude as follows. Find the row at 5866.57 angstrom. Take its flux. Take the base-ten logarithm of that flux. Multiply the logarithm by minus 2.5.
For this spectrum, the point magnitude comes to -3.54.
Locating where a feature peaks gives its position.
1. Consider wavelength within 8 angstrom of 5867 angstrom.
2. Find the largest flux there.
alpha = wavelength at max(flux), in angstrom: 5867.92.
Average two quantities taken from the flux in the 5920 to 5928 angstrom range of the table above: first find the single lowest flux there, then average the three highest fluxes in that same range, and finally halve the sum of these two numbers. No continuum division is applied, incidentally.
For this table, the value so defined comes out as 25.2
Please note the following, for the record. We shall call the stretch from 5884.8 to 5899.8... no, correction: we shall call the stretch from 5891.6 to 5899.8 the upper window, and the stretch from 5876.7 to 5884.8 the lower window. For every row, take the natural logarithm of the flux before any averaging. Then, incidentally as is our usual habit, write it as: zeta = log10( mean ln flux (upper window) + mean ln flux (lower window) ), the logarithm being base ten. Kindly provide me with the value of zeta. 0.793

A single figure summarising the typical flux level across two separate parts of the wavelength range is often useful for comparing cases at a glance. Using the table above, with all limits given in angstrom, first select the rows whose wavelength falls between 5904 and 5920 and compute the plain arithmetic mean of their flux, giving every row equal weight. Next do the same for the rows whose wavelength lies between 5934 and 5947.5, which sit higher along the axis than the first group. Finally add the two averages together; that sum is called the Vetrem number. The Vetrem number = 50.6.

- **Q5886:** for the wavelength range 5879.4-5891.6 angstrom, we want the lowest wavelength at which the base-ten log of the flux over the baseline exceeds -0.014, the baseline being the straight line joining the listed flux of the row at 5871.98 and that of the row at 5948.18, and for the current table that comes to 5880.09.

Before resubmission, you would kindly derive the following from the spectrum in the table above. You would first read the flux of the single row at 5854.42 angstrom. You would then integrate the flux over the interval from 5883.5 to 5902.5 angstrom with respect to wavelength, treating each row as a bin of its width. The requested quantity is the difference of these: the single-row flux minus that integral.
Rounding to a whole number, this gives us -377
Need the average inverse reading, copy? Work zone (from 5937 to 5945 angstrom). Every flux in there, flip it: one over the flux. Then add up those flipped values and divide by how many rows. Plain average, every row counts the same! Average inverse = 0.0388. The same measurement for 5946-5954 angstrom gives 0.0417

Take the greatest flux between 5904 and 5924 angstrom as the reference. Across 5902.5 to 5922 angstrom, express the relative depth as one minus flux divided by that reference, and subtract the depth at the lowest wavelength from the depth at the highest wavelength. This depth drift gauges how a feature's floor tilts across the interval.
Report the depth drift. -0.20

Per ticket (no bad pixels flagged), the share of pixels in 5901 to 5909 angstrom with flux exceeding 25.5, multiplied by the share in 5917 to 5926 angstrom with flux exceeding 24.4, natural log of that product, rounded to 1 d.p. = -1.3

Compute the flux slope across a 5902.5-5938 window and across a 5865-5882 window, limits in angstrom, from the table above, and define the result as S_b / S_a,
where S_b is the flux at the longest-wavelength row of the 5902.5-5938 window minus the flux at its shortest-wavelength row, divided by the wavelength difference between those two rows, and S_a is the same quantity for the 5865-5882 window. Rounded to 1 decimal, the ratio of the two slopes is -1.0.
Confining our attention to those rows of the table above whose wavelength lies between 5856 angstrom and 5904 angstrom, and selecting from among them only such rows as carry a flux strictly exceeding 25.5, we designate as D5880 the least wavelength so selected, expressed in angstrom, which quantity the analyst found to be 5863.87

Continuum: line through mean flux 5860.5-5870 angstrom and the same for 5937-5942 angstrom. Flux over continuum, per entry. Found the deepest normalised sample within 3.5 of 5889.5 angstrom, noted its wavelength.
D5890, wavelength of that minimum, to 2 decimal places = 5889.58 angstrom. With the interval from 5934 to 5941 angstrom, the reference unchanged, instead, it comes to 5934.50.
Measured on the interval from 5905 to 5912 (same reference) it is 5907.23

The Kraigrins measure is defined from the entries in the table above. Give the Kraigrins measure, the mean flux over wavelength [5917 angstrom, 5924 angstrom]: 25.5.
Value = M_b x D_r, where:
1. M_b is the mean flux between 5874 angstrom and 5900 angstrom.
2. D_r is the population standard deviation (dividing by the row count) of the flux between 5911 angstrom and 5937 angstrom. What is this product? 35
